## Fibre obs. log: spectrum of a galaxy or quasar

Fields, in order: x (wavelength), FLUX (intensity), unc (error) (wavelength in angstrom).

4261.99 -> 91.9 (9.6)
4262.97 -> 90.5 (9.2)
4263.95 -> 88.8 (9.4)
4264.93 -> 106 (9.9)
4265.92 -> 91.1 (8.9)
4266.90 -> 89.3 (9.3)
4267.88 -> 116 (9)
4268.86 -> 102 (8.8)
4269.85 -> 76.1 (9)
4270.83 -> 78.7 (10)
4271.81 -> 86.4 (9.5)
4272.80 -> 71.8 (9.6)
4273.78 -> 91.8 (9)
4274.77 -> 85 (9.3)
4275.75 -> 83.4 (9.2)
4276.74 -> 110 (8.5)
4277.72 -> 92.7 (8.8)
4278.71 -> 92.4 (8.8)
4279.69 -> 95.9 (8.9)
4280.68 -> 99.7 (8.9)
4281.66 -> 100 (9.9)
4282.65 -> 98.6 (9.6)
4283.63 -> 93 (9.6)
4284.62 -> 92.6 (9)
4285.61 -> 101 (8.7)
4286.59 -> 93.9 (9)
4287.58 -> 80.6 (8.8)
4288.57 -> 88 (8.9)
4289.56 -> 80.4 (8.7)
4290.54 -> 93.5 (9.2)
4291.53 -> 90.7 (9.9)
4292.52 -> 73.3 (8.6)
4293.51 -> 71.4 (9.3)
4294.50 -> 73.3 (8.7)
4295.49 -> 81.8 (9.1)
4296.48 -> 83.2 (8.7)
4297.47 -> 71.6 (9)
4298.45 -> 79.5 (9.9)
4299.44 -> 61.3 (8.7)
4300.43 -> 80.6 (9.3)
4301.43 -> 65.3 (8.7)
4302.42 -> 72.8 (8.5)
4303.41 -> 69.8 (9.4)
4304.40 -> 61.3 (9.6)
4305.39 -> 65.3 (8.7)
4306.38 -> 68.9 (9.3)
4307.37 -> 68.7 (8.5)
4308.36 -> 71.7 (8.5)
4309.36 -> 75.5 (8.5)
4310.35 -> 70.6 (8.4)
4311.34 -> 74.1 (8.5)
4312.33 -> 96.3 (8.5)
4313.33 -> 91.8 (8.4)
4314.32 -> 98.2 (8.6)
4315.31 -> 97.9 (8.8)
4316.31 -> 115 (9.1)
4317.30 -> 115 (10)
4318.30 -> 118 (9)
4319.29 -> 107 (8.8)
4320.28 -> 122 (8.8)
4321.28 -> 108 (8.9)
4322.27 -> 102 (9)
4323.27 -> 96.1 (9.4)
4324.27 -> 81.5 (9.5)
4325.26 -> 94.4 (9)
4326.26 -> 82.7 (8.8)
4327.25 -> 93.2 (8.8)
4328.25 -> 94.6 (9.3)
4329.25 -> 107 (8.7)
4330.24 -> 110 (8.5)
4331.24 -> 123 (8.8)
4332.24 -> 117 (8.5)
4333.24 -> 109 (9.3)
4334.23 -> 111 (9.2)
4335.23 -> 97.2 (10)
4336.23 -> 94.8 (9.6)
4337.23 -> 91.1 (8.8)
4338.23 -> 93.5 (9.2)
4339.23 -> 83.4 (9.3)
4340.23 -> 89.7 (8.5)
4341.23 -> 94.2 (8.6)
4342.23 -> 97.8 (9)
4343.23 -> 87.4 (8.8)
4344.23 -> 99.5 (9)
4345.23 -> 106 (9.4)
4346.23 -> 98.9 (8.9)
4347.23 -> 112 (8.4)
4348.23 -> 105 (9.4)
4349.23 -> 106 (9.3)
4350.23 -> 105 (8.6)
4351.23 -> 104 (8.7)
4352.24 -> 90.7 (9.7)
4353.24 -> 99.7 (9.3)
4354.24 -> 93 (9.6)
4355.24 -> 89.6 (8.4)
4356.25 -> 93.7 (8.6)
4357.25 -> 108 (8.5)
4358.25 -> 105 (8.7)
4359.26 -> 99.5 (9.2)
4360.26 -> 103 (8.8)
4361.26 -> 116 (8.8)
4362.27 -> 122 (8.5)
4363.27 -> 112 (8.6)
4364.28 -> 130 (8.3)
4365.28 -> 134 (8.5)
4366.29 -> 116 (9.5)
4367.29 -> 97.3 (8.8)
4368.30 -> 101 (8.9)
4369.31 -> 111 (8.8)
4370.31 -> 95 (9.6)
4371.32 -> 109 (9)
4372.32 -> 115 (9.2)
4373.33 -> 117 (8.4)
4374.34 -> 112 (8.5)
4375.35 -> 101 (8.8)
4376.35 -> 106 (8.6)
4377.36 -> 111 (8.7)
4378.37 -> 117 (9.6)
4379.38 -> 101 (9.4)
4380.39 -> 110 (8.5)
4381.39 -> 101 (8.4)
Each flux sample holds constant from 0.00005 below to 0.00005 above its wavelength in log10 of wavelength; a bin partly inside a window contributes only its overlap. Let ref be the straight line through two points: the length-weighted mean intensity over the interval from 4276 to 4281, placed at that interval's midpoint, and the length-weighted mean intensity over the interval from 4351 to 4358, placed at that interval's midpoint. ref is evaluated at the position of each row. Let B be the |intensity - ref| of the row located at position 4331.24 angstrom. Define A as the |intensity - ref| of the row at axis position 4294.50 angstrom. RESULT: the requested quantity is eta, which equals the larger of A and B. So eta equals 26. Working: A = 24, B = 26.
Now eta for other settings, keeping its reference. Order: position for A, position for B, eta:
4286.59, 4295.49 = 15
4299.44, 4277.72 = 36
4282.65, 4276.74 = 13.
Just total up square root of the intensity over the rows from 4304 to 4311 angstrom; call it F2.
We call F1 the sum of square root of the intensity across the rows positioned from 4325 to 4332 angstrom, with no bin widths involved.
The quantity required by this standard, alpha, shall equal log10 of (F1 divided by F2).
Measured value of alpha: 0.08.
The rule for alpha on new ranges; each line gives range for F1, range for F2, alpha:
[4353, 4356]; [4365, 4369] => -0.16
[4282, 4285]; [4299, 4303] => -0.06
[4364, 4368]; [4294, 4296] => 0.39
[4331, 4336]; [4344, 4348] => 0.11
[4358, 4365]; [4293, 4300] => 0.09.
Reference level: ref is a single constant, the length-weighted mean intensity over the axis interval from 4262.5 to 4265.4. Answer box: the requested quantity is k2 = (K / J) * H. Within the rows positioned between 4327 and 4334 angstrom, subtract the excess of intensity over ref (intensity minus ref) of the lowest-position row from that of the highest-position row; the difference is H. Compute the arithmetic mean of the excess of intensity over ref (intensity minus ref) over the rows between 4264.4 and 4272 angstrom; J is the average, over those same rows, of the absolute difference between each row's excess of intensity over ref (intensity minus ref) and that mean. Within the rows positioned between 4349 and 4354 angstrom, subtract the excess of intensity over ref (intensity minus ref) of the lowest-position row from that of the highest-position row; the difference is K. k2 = -9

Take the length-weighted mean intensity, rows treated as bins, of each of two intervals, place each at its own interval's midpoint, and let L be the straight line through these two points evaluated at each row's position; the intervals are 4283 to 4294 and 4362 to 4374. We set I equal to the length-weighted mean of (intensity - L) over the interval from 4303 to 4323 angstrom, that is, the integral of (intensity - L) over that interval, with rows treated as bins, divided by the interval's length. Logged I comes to -5.2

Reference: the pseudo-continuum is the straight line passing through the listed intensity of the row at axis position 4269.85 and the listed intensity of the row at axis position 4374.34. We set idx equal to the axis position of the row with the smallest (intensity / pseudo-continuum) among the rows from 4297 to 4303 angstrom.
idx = 4299.44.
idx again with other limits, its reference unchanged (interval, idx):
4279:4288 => 4287.58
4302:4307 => 4304.40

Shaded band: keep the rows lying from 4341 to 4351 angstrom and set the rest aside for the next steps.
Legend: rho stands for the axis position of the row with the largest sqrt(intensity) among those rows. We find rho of 4347.23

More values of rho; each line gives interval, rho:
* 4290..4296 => 4290.54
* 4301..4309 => 4302.42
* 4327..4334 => 4331.24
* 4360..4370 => 4365.28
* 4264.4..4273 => 4267.88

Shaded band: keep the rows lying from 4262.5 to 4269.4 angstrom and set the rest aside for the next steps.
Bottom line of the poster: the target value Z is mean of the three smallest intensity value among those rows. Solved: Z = 90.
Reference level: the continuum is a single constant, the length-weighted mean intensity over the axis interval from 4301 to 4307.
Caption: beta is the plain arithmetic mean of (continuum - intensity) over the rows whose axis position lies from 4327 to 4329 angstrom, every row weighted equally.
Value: -26.5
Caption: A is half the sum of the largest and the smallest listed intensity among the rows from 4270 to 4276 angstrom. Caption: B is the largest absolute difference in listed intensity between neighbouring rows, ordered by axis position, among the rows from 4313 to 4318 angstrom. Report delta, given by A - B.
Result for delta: 65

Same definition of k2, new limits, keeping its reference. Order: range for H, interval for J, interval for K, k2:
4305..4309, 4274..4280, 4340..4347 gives 9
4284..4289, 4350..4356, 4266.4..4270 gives 10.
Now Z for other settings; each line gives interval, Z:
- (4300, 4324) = 64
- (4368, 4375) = 102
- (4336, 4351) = 87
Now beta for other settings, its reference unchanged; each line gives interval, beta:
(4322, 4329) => -24.7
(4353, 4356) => -26.7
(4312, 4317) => -32.5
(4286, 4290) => -18.4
